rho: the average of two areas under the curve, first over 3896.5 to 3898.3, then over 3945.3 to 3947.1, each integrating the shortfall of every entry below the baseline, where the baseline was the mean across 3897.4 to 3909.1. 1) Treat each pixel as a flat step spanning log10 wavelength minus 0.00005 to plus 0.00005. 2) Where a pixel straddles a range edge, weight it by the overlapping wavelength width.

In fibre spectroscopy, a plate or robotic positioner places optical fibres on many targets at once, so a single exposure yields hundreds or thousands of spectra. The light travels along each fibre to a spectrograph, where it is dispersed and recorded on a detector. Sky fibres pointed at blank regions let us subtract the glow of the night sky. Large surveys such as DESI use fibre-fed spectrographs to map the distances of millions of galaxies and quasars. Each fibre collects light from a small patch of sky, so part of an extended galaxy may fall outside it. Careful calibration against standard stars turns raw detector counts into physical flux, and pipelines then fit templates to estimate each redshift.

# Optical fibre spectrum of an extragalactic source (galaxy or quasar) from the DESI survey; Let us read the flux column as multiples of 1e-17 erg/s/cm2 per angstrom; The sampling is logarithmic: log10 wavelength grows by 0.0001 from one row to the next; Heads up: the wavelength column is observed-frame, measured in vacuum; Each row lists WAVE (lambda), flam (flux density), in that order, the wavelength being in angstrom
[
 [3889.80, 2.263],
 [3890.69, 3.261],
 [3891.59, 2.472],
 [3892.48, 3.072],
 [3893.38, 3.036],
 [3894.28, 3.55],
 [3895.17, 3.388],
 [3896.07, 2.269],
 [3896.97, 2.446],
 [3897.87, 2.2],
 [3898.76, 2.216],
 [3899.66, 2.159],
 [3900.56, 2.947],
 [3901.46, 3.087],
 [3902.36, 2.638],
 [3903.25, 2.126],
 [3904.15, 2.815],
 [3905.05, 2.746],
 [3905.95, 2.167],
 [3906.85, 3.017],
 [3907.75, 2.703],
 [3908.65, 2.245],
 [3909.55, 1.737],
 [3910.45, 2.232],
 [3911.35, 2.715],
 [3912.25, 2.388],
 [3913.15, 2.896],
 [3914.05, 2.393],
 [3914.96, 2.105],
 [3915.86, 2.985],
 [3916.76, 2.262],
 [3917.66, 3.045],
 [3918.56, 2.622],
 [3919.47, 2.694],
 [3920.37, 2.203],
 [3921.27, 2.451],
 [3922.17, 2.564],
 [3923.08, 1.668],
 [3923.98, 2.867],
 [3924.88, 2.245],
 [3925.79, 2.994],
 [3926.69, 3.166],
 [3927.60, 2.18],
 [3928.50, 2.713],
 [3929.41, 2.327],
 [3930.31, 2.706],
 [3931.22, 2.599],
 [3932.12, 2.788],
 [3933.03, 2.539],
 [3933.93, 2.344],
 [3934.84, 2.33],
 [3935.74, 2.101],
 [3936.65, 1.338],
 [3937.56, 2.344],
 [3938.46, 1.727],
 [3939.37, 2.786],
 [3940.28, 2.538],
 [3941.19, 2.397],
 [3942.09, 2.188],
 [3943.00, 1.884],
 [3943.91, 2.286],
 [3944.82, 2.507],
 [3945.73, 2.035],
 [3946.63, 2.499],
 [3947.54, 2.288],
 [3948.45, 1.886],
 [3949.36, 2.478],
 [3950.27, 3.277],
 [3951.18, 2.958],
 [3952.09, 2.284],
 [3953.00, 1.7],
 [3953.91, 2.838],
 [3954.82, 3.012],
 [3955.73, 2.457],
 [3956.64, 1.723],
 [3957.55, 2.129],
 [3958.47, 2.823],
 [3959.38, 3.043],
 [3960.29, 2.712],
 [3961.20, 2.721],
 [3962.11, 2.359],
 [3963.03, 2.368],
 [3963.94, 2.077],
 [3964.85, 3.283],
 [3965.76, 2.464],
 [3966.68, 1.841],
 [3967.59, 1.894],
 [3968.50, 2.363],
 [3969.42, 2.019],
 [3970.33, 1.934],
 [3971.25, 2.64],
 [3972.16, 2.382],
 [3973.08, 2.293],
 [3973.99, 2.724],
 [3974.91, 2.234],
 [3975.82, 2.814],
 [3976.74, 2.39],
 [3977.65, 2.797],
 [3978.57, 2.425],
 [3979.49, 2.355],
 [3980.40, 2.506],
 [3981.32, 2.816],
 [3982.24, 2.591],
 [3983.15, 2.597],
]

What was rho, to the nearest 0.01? 0.45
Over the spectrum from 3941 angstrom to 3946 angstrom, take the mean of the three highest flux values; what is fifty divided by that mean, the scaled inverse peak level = 20.9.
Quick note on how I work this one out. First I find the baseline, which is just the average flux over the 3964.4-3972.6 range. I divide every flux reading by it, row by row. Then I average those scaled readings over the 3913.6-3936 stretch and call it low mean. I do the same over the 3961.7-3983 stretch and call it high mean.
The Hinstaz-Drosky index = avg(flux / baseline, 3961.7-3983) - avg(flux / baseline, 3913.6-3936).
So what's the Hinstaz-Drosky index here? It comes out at -0.043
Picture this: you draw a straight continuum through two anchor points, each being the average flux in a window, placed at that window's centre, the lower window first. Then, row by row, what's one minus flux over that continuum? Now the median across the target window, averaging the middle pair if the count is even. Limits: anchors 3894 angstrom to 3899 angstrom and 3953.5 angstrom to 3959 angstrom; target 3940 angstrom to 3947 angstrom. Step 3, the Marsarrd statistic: 0.078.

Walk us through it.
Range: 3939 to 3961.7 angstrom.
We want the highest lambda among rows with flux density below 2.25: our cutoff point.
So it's 3957.55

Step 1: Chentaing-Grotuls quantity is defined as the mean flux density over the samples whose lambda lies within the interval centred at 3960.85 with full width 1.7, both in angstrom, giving 2.7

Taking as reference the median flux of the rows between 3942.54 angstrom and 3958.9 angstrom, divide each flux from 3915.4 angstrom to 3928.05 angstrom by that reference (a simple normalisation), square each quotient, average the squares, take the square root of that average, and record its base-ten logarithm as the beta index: 0.040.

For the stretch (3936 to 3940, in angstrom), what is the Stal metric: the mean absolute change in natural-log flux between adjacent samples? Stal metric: 0.45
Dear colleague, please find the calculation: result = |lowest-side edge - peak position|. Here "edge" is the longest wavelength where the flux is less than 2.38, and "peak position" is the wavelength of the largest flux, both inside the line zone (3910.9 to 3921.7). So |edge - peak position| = 2.7 angstrom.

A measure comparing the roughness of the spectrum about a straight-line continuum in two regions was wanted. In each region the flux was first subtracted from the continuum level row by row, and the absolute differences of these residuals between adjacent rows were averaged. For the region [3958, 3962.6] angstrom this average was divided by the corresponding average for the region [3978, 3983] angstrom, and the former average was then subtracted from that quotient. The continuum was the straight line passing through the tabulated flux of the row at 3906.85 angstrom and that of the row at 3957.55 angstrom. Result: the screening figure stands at 1.0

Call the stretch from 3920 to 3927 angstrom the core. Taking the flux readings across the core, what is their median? 2.51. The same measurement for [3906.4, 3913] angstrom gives 2.39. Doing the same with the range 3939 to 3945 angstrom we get 2.40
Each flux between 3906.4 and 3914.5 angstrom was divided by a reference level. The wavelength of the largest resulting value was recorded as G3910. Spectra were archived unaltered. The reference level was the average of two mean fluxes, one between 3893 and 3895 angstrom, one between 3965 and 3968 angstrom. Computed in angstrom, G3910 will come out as 3906.85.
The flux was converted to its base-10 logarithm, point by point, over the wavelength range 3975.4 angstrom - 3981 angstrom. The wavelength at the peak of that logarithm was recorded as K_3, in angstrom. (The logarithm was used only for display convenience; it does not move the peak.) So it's 3975.82 angstrom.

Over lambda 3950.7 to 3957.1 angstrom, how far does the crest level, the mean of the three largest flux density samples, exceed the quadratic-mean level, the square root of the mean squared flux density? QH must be 0.46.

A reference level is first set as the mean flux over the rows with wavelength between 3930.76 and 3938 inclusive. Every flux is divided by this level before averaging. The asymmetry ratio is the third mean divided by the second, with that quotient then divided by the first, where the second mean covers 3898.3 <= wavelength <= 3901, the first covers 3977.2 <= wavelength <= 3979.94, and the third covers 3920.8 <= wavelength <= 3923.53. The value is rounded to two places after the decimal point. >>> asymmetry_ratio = 0.83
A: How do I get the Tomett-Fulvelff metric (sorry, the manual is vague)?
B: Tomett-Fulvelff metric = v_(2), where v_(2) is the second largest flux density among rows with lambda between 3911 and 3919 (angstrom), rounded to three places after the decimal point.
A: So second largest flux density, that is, 2.985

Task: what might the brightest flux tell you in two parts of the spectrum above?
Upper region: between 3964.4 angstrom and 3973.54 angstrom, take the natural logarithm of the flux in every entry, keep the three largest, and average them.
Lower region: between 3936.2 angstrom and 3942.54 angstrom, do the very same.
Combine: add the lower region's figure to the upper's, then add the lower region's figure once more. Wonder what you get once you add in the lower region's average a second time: 2.91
